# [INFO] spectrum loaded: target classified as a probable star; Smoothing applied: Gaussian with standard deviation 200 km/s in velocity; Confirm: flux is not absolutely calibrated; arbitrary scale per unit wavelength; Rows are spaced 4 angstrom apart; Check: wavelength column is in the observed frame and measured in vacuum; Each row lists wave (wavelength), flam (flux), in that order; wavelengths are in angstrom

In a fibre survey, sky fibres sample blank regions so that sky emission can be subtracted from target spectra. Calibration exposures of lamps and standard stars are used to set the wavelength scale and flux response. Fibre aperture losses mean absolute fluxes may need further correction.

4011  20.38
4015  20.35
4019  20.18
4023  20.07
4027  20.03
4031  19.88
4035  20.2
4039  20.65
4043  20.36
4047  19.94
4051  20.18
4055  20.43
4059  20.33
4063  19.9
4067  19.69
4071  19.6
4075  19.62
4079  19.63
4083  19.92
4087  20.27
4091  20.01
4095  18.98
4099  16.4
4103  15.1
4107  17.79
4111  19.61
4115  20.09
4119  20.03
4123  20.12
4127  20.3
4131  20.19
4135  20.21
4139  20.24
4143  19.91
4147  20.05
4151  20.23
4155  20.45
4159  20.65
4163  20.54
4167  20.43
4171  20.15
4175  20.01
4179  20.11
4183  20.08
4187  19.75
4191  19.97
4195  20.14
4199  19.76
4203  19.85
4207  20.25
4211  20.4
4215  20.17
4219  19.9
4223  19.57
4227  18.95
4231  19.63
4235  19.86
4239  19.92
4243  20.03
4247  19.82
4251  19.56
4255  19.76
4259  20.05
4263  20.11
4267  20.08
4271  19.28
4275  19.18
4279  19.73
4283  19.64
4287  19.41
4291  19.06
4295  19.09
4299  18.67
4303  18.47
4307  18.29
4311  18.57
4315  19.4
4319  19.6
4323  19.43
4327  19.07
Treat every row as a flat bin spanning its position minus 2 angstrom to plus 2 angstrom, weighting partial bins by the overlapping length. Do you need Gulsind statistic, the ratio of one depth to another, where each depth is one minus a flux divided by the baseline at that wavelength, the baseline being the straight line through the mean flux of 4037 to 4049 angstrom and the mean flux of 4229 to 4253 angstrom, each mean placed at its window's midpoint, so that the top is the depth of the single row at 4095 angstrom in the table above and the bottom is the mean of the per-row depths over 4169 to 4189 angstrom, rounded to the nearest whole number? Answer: -21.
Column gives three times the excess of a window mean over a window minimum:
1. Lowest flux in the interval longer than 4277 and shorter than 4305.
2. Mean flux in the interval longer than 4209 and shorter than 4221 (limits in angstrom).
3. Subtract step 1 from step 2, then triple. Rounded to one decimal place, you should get 5.1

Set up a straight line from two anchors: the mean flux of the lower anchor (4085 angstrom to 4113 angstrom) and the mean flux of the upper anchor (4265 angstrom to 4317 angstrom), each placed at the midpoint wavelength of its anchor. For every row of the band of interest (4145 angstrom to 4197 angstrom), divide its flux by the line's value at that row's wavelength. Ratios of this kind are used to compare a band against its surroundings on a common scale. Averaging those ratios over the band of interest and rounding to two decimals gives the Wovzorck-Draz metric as 1.08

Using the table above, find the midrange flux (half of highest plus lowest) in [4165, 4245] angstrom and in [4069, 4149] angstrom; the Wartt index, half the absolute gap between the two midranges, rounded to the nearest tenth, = 1.0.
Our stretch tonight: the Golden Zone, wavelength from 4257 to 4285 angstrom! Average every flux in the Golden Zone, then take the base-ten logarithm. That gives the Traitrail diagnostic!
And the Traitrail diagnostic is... 1.30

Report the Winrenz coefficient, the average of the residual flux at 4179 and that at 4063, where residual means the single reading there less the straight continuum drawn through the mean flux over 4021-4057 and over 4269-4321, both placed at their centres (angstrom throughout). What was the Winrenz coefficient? 0.16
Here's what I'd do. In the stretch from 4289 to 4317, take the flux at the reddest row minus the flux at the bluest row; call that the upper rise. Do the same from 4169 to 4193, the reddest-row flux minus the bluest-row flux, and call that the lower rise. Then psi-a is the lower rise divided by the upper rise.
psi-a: -0.5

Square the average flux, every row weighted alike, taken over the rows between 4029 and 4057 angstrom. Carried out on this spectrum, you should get 409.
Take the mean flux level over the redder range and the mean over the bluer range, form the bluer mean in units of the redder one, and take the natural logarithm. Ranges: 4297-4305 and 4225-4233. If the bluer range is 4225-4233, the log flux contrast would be 0.04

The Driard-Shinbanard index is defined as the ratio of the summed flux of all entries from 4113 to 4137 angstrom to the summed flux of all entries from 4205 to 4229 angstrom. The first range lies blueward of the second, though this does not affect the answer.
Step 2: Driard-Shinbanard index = 1.01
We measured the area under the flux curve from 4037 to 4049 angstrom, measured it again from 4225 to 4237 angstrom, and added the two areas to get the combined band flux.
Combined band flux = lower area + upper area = 478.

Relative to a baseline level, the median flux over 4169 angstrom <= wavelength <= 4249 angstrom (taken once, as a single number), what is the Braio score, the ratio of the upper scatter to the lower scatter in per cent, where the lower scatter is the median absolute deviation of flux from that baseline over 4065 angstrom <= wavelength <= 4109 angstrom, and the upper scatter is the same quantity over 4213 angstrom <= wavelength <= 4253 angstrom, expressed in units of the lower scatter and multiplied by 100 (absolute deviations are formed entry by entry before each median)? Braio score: 54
